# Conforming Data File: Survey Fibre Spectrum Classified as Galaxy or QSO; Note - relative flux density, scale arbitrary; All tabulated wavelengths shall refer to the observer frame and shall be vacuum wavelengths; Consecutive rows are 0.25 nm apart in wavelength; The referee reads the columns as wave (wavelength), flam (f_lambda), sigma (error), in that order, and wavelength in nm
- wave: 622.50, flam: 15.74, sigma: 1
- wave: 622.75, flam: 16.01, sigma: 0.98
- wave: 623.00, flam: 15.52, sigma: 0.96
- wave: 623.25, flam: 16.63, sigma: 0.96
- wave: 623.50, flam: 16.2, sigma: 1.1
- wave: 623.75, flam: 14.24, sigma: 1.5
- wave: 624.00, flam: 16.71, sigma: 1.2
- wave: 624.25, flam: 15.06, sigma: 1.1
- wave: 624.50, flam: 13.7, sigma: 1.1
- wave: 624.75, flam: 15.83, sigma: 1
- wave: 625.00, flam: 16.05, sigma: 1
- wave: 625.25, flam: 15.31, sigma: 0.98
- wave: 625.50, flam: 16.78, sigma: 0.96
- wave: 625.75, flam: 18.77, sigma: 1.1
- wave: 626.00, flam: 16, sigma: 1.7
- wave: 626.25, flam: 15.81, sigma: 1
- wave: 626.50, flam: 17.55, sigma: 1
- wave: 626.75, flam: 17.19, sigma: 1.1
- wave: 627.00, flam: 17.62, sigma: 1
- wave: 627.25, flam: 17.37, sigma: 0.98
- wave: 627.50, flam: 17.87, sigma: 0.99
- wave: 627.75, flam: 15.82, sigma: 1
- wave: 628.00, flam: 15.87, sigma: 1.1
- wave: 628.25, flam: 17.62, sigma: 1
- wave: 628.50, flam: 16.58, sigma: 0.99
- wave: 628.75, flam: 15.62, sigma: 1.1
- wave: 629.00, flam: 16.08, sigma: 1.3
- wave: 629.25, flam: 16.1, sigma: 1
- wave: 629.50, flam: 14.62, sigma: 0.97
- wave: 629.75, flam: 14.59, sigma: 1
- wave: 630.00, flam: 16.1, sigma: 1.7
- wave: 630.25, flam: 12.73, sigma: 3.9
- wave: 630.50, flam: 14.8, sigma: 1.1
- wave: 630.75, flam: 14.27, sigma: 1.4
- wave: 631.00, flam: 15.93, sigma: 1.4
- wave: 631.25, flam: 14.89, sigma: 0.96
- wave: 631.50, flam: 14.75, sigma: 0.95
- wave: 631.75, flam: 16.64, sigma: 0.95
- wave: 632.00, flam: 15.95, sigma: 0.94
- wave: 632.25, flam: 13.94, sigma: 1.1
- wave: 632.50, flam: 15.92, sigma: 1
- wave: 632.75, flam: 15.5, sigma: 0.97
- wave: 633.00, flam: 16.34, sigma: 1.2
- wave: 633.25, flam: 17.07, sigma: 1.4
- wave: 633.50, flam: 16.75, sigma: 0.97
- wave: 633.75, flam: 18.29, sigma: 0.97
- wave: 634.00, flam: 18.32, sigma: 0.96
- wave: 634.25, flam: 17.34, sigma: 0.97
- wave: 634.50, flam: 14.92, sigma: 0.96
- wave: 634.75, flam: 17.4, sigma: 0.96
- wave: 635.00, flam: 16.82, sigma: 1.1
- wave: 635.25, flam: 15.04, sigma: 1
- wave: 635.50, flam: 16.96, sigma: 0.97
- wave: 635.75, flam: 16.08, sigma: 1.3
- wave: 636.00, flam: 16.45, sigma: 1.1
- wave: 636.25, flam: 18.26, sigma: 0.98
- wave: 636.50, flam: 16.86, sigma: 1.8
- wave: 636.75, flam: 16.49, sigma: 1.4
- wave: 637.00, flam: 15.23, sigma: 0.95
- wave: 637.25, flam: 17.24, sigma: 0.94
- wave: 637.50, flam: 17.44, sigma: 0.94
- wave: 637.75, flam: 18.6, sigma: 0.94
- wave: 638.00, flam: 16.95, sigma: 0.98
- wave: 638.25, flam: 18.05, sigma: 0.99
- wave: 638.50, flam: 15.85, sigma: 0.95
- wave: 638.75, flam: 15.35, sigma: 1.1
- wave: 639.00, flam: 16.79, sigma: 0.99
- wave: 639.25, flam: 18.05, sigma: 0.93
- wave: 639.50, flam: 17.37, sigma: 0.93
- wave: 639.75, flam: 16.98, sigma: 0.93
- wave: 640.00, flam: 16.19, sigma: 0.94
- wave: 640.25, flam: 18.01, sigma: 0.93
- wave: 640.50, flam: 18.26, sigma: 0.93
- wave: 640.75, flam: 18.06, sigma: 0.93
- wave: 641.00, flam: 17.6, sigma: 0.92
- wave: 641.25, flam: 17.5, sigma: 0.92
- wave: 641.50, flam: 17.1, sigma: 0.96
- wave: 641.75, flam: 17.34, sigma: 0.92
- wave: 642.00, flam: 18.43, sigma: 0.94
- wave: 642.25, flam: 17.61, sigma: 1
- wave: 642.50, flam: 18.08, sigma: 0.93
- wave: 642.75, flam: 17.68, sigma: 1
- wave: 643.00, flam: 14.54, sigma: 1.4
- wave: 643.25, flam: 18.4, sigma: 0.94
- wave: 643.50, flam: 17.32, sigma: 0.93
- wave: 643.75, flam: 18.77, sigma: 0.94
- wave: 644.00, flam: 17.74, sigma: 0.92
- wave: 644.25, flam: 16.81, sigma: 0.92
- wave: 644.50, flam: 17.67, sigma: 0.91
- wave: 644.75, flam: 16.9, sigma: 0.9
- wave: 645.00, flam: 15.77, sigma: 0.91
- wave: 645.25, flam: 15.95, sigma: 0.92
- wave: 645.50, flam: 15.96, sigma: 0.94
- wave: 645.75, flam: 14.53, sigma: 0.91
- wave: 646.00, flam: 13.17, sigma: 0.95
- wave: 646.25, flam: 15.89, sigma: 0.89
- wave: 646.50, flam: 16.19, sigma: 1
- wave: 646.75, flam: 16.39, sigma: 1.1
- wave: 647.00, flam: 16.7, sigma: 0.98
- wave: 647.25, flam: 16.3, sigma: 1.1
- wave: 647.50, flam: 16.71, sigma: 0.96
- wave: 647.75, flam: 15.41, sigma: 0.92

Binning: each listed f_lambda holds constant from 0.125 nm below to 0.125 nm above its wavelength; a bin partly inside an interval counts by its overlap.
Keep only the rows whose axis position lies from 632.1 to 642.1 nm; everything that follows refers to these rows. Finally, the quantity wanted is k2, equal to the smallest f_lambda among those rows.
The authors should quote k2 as 13.94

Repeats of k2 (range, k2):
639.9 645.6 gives 14.54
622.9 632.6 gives 12.73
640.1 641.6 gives 17.1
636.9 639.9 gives 15.23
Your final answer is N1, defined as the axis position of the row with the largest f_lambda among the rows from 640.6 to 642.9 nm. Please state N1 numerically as 642.00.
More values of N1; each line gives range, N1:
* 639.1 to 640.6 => 640.50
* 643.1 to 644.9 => 643.75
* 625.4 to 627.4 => 625.75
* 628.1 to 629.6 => 628.25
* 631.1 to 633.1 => 631.75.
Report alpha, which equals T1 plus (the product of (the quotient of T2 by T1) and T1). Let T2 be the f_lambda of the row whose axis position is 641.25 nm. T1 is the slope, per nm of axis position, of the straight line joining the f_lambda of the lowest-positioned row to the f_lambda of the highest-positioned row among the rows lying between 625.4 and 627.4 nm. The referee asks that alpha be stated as 17.8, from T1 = 0.34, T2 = 17.5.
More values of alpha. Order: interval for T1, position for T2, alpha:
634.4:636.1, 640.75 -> 19.1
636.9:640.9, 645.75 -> 15.3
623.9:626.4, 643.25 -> 18.0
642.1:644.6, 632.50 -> 15.9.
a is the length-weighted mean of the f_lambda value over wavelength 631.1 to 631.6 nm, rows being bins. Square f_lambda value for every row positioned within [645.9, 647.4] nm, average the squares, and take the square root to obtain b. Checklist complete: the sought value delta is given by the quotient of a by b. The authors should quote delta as 0.941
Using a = 14.9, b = 15.8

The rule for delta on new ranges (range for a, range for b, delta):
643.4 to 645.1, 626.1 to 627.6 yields 1.003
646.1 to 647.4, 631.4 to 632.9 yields 1.050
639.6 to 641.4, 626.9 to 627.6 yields 0.993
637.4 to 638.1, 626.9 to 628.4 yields 1.038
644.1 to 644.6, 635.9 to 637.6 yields 1.022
